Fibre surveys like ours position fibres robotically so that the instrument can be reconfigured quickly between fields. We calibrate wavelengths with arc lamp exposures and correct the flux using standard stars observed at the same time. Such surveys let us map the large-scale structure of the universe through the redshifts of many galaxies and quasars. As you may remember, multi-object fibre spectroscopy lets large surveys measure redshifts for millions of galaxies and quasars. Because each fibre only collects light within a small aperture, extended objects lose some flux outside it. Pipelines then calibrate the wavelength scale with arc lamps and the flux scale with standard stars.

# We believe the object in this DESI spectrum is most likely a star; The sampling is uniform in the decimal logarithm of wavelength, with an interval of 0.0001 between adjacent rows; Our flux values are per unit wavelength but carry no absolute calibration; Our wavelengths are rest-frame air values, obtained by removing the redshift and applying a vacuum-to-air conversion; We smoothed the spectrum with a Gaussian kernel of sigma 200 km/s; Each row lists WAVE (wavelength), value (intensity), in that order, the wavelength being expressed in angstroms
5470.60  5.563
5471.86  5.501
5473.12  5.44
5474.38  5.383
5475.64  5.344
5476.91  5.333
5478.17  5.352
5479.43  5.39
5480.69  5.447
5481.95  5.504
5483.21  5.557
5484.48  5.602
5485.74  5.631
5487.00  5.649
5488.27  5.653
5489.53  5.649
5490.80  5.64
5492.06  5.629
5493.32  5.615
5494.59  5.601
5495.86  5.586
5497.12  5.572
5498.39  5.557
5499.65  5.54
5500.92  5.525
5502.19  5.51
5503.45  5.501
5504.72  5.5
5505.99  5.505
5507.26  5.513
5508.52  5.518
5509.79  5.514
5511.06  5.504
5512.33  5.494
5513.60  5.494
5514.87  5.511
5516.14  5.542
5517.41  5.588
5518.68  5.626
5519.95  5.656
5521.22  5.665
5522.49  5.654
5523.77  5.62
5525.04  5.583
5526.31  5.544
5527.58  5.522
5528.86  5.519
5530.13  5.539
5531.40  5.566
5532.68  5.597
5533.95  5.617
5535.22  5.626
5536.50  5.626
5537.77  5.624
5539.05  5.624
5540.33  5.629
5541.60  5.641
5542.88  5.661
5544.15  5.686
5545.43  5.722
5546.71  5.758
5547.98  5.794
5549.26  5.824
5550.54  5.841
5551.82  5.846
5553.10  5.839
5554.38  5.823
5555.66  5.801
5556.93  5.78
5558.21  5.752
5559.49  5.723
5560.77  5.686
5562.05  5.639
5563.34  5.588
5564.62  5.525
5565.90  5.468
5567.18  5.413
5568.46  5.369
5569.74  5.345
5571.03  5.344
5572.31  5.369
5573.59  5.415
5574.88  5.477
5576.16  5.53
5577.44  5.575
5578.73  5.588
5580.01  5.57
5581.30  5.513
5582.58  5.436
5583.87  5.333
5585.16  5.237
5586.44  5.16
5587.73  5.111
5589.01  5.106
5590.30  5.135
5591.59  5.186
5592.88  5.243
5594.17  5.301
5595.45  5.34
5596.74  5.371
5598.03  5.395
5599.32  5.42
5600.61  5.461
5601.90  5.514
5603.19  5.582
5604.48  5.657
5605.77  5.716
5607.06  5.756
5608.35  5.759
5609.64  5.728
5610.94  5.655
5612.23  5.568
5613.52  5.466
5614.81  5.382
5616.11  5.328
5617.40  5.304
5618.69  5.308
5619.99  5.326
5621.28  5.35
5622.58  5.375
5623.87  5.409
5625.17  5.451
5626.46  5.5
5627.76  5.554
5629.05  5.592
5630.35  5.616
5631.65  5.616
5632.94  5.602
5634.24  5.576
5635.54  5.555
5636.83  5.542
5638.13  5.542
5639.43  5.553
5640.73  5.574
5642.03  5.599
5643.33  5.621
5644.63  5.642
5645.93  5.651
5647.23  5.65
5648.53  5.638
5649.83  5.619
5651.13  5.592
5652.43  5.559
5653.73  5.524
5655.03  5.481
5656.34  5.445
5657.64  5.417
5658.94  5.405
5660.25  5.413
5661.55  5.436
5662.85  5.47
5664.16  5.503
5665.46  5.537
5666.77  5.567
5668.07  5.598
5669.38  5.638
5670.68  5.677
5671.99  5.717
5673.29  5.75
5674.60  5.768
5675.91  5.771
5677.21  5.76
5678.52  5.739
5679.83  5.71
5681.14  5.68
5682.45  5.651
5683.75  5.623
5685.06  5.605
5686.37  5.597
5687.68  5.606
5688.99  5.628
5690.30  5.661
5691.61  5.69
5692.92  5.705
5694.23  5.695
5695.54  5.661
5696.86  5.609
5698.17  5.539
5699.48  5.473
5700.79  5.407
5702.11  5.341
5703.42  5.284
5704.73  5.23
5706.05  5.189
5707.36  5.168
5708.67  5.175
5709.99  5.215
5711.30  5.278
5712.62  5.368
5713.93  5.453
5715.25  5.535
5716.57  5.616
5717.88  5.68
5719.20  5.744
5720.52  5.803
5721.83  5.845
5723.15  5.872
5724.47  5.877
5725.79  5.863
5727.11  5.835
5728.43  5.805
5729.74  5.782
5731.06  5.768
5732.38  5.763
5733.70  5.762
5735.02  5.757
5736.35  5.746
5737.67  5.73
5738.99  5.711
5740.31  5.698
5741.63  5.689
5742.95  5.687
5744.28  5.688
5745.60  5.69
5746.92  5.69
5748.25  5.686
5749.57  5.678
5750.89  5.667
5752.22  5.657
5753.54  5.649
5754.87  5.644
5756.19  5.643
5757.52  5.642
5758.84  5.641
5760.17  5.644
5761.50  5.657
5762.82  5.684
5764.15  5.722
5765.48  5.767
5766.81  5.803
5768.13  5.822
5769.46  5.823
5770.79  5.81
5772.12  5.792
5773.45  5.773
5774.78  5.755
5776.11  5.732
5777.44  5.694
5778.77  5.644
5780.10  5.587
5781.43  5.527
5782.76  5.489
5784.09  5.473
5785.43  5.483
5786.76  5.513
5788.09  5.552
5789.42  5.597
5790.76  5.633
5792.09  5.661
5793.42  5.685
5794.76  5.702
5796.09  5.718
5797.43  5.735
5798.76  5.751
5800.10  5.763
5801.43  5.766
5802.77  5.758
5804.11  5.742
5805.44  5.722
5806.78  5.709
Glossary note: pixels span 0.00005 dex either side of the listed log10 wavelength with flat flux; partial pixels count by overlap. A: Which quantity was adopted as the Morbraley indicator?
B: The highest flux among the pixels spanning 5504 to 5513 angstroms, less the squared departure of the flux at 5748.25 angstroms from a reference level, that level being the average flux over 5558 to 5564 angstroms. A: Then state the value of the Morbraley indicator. 5.52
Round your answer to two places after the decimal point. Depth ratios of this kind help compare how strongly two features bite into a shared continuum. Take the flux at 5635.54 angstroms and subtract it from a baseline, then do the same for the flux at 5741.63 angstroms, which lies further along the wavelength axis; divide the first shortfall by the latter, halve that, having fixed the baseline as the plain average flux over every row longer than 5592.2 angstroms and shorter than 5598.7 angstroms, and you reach 0.31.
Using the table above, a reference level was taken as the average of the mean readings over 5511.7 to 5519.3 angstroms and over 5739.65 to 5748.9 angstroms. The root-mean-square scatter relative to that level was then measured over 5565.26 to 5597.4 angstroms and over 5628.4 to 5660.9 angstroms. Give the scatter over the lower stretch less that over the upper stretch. 0.20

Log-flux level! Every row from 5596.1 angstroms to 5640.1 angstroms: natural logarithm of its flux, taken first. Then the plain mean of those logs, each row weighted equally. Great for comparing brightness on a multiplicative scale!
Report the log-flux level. 1.707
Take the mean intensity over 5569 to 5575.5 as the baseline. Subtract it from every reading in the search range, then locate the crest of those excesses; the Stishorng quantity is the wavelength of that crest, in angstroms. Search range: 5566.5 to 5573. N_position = 5567.18 angstroms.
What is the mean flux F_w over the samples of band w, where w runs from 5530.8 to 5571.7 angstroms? 5.65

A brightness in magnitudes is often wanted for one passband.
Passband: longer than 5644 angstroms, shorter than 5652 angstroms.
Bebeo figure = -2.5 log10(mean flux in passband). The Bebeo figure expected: -1.877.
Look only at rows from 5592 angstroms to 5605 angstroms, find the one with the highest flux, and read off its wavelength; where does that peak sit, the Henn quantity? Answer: 5604.48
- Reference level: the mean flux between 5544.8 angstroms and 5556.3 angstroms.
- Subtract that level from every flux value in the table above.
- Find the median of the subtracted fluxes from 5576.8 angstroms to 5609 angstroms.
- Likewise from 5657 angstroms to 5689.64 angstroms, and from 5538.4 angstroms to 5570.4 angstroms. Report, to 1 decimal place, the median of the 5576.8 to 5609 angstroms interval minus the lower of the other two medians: -0.2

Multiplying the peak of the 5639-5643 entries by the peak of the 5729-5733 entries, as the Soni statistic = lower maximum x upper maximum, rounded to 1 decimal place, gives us 32.4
